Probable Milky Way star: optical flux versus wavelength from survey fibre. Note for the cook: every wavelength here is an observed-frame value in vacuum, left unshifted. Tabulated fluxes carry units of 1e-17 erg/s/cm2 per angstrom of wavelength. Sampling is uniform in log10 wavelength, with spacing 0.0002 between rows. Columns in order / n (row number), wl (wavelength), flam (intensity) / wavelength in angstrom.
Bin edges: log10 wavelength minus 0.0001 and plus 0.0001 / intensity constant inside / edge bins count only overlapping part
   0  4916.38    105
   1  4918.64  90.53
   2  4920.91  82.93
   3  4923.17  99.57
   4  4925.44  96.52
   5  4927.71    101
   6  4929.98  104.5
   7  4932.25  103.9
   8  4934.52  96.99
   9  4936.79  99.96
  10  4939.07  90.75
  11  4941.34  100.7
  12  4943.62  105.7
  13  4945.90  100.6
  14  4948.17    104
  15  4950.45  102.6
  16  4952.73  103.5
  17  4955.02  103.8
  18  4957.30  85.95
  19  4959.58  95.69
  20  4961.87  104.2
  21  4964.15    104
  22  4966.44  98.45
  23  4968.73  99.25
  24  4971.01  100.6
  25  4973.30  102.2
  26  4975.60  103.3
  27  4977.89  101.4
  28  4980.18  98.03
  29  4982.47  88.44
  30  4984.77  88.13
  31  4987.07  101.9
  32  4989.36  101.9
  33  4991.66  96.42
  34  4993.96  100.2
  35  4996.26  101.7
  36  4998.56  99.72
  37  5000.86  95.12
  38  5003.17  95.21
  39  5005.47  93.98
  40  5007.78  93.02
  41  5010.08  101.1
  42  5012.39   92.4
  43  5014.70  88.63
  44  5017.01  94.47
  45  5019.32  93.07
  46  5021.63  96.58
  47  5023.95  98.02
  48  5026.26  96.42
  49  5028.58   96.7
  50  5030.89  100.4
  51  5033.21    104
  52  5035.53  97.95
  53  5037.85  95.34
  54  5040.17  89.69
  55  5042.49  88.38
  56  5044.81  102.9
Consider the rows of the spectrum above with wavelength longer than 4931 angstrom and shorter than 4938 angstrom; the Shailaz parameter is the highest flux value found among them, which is 103.9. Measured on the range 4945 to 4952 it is 104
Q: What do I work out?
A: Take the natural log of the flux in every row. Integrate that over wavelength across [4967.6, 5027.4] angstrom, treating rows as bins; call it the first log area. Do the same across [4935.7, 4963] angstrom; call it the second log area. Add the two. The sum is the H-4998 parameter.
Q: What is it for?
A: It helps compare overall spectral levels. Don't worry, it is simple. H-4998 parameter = 399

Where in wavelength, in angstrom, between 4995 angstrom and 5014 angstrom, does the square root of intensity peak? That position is 4996.26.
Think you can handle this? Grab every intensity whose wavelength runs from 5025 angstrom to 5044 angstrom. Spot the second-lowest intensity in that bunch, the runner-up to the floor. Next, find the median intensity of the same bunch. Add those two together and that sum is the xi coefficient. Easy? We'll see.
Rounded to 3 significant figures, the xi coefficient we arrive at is 186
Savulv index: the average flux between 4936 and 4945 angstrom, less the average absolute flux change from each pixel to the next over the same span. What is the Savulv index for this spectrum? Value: 91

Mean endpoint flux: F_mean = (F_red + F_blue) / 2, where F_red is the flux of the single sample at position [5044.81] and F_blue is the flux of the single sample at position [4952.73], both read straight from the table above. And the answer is 103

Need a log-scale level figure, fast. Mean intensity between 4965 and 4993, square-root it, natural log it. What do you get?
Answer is 2.29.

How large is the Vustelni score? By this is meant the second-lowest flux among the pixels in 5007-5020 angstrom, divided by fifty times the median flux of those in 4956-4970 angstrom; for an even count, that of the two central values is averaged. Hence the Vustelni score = 0.0187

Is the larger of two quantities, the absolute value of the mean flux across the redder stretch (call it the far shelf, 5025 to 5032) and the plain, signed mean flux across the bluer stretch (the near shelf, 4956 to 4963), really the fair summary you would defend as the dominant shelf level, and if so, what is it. 98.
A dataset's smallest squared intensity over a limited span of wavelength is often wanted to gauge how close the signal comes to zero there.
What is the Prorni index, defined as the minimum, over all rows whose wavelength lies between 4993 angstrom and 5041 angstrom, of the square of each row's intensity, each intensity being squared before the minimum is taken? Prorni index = 7855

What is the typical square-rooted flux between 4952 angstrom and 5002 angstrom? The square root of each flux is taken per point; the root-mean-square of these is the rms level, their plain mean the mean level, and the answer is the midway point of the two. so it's 9.9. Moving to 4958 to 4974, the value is 10.0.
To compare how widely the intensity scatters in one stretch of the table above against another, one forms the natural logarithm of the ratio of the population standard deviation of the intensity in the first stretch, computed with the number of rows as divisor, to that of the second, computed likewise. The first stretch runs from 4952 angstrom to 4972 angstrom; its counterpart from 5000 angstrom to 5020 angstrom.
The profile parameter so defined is 0.6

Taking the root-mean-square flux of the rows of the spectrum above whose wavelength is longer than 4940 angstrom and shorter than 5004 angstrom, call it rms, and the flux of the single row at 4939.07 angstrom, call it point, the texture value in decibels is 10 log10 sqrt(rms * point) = 19.8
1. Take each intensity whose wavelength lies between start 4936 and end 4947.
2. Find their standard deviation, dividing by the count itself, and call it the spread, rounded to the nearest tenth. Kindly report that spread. 4.9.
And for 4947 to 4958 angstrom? 7.0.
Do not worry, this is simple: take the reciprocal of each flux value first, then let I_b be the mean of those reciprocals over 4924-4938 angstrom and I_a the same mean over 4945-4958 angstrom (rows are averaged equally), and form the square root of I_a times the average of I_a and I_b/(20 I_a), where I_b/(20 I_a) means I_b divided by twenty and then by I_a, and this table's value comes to 0.0173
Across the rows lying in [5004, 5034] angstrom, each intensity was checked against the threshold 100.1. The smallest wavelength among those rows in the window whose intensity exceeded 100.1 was 5010.08 angstrom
